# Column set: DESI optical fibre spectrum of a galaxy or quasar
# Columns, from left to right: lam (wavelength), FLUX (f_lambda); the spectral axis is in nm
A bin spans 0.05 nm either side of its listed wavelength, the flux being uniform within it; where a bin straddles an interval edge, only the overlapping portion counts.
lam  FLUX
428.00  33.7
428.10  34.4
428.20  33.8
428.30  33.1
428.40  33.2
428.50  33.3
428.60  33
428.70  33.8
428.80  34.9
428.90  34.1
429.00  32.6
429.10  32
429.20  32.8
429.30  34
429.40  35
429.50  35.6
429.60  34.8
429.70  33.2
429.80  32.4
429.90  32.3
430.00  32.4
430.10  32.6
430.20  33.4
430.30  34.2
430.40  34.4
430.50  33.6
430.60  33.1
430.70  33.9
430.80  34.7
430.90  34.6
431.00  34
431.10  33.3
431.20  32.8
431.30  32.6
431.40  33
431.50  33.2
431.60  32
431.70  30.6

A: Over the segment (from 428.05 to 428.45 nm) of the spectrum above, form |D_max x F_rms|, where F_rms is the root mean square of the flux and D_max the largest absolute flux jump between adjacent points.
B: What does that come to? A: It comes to 23.5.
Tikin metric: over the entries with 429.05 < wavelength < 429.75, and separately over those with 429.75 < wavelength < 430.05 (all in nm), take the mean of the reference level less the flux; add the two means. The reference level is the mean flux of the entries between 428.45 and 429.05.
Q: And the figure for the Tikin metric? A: 1.0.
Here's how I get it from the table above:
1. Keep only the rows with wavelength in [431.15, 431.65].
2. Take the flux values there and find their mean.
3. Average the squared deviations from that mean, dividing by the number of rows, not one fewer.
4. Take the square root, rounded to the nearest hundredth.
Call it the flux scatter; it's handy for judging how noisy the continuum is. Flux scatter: 0.41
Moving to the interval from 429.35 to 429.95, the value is 1.30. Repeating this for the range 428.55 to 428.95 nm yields 0.68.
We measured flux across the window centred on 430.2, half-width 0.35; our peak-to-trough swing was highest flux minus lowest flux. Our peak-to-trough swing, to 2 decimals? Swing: 2.10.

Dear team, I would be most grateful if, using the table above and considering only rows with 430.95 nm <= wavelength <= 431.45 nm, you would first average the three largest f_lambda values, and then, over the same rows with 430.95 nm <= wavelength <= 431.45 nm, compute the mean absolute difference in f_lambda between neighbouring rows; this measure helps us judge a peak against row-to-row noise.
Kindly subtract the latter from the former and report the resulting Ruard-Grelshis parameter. 33.0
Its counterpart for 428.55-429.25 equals 33.3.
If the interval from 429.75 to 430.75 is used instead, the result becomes 33.7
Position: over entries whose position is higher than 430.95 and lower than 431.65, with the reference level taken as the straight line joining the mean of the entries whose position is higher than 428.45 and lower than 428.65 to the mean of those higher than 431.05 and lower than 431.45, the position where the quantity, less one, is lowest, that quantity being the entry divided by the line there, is 431.60 nm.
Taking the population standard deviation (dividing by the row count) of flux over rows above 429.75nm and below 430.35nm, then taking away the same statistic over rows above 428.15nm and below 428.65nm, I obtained 0.4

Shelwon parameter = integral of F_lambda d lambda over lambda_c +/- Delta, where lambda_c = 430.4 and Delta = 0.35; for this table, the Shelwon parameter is 23.5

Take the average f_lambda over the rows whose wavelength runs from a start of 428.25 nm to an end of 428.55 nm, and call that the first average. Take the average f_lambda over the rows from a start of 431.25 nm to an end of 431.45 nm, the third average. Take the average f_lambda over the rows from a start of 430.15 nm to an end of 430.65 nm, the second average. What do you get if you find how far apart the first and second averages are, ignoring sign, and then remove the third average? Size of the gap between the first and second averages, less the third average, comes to -32.3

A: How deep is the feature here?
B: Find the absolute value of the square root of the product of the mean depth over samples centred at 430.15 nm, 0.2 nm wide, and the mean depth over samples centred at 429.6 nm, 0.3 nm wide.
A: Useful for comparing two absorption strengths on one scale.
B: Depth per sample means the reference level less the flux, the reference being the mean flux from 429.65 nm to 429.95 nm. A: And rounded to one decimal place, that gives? 0.8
